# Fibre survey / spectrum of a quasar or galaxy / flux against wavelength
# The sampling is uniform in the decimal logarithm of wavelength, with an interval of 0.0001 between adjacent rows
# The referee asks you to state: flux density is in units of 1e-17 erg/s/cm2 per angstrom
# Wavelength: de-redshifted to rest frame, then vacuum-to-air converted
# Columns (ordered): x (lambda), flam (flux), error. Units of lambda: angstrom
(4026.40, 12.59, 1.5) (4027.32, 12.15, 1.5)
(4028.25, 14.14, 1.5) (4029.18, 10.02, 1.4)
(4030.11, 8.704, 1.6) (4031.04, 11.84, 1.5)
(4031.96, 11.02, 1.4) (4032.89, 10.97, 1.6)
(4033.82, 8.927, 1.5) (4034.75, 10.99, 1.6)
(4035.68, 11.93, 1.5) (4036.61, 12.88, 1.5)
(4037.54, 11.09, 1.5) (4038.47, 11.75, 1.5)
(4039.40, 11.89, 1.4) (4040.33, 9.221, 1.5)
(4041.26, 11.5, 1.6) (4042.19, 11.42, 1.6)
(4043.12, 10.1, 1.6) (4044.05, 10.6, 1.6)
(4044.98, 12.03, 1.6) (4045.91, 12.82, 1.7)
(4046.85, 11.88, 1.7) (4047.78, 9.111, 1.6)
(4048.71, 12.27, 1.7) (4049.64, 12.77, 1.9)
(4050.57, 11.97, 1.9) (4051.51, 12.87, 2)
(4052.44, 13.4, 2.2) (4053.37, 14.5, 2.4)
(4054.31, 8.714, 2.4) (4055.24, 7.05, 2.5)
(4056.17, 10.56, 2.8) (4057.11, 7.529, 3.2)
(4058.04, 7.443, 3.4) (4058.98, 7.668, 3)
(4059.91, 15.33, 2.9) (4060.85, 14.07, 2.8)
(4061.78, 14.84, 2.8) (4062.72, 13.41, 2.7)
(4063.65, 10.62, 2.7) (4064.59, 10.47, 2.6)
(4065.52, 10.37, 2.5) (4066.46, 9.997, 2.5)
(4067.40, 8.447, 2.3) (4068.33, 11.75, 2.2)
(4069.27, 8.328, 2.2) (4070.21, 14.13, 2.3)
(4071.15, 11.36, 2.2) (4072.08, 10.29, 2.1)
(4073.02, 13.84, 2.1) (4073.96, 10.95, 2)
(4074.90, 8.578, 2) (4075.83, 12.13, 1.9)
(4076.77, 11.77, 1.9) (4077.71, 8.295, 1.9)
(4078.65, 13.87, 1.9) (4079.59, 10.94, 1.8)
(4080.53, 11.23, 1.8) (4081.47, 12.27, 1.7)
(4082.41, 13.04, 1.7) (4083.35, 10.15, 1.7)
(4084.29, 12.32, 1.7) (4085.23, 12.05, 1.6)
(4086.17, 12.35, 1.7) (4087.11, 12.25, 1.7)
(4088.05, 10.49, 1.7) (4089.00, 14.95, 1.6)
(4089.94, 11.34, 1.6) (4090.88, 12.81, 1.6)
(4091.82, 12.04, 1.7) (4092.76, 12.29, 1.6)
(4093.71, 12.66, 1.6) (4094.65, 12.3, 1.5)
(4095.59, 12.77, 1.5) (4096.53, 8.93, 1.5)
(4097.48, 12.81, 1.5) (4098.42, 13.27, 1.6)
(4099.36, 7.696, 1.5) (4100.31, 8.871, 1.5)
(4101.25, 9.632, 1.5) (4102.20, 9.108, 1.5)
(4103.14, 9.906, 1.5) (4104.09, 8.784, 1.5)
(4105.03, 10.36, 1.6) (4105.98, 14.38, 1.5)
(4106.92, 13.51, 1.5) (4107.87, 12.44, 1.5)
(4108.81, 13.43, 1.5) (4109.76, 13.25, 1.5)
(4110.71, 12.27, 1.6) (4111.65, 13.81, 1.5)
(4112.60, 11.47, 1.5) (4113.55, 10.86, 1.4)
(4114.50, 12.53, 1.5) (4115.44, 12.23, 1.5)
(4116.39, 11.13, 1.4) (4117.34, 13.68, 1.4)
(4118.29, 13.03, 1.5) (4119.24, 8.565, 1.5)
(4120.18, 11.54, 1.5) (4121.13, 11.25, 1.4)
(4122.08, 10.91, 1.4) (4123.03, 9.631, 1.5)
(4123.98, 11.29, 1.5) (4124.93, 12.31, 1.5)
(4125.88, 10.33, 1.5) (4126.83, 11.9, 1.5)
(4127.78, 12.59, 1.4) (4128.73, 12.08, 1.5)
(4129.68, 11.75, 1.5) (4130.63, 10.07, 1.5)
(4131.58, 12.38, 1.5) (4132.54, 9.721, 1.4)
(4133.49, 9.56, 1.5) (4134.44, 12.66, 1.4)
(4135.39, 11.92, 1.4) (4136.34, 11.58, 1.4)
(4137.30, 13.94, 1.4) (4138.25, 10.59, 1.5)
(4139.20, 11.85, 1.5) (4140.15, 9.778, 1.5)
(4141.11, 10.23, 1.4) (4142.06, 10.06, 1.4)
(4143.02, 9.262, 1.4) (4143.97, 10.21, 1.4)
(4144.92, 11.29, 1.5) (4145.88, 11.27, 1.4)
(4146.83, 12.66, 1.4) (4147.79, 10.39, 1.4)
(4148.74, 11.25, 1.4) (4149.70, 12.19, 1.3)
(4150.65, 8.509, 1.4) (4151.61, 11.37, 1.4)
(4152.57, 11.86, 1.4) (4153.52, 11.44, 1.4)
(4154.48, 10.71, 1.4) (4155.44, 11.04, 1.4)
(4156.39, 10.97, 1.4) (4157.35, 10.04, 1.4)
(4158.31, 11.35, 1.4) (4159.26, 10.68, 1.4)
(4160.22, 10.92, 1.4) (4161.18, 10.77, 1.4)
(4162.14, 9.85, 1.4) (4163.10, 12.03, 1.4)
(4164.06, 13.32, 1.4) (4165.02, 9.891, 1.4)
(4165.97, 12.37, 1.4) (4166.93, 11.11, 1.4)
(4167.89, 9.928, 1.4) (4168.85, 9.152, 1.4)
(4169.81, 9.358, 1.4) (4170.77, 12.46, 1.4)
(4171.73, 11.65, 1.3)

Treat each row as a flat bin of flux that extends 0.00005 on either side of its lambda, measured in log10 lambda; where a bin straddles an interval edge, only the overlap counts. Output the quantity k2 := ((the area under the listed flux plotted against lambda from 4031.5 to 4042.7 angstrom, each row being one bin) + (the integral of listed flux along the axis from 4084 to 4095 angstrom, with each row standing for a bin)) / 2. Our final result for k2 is 130.1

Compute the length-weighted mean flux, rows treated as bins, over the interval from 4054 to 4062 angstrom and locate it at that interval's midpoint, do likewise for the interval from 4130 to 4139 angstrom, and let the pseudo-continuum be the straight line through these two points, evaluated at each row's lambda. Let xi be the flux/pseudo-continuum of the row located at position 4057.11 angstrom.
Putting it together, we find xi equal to 0.7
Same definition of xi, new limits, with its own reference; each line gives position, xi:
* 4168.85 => 0.8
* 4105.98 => 1.3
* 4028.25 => 1.4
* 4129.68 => 1.0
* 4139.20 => 1.0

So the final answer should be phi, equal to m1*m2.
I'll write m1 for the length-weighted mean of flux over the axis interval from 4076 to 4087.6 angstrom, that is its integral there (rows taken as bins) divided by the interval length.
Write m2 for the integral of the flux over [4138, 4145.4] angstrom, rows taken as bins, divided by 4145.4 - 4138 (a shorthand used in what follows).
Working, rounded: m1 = 11.7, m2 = 10.4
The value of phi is 122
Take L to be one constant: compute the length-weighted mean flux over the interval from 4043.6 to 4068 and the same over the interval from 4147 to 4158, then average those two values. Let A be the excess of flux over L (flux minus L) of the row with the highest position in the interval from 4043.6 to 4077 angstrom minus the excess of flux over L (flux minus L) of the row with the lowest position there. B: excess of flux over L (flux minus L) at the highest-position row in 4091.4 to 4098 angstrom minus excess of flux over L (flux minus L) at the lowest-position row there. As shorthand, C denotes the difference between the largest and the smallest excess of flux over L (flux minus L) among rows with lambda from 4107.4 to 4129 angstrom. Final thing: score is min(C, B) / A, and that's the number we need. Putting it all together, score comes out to 0.7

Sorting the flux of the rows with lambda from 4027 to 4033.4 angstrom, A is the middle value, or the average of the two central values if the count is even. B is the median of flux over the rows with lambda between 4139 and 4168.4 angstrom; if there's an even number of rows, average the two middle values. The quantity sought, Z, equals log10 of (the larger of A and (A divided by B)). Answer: 1.04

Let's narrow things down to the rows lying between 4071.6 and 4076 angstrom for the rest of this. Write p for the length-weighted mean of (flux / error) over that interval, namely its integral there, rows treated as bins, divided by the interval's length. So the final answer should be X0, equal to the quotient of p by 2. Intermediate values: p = 5.5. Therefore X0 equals 2.7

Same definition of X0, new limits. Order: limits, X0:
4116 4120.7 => 4.0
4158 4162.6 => 3.8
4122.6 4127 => 3.7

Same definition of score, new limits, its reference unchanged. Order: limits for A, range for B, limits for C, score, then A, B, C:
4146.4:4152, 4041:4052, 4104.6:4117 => -1.1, -1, 1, 4.0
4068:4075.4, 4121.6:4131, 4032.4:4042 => 0.3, -3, -1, 4.0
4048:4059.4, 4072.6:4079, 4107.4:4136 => 0.0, -5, 0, 5.2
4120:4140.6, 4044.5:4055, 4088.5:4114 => 1.9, -2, -3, 7.3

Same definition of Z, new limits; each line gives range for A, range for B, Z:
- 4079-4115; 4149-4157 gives 1.09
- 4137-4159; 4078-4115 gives 1.04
